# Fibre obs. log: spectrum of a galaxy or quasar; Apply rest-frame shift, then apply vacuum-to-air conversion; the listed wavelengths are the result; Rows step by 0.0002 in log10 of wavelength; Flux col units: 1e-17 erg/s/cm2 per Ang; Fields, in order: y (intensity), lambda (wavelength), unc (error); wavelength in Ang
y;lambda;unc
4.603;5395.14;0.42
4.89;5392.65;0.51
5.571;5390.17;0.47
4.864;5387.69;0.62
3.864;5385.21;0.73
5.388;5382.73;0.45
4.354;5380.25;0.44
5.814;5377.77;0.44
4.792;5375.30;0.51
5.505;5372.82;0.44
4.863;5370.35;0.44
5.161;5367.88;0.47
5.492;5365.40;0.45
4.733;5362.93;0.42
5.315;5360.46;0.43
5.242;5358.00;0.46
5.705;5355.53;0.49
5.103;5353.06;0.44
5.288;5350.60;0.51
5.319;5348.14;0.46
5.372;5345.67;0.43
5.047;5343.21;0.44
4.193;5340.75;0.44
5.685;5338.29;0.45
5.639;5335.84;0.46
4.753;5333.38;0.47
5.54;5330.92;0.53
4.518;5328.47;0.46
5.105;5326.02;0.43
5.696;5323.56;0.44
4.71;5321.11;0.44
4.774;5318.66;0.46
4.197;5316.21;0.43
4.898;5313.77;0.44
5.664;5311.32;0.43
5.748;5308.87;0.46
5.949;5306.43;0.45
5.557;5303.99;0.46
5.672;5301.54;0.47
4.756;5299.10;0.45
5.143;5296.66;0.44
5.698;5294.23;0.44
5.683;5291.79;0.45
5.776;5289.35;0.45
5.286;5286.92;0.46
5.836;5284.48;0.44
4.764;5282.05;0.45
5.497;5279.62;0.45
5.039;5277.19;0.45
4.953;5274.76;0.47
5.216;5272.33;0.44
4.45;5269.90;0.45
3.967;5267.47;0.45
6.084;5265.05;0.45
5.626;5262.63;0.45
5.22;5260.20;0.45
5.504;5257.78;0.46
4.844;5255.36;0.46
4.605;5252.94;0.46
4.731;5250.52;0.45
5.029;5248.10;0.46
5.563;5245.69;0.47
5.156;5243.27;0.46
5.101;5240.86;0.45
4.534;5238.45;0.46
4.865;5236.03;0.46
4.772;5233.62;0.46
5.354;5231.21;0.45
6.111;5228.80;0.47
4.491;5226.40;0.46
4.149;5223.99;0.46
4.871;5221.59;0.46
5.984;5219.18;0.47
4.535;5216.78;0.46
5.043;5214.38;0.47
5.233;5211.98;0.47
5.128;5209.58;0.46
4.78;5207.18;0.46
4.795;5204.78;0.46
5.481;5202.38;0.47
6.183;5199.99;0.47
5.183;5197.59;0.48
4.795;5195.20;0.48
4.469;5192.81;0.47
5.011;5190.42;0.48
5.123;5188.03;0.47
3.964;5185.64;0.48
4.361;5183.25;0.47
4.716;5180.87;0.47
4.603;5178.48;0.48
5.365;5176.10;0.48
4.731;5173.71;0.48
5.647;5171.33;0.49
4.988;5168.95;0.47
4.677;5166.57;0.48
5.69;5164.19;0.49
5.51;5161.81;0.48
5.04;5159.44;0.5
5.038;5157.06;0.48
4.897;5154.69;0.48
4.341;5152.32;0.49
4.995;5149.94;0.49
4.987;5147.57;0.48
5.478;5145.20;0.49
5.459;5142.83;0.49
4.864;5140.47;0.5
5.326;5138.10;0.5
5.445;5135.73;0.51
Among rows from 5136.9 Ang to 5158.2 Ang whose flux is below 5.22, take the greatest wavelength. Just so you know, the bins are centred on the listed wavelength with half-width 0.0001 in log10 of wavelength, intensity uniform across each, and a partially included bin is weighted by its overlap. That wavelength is 5157.06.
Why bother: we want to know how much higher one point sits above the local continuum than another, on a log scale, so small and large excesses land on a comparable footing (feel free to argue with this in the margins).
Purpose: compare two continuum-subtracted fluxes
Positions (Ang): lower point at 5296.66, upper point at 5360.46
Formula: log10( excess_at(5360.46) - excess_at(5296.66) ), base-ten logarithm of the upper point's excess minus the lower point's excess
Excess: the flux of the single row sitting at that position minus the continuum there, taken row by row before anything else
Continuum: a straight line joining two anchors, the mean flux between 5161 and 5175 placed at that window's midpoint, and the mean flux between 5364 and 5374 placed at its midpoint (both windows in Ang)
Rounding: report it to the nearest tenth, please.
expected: -0.8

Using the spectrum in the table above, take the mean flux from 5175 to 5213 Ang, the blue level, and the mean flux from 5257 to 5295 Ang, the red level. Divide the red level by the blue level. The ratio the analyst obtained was 1.07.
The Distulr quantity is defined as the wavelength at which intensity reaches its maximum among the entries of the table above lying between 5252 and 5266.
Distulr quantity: 5265.05 Ang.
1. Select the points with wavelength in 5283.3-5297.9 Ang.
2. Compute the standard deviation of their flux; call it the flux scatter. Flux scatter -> 0.3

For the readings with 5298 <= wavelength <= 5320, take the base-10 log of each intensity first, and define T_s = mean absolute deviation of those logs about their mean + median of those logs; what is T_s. 0.79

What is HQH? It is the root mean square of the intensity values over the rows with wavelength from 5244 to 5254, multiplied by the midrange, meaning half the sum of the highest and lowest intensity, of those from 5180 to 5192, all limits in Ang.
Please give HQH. 23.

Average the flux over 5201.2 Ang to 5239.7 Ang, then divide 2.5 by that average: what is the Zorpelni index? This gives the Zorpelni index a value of 0.499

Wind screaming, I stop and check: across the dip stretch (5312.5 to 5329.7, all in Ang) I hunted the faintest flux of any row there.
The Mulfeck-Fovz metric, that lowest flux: 4.197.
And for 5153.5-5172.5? 4.677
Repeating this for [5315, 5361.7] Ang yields 4.193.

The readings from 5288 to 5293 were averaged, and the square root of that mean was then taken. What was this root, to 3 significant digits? 2.39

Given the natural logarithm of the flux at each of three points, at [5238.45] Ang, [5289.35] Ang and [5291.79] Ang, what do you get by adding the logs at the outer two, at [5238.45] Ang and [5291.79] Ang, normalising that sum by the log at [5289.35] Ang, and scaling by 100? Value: 185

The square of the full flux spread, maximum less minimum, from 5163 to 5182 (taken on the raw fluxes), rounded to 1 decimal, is 1.2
